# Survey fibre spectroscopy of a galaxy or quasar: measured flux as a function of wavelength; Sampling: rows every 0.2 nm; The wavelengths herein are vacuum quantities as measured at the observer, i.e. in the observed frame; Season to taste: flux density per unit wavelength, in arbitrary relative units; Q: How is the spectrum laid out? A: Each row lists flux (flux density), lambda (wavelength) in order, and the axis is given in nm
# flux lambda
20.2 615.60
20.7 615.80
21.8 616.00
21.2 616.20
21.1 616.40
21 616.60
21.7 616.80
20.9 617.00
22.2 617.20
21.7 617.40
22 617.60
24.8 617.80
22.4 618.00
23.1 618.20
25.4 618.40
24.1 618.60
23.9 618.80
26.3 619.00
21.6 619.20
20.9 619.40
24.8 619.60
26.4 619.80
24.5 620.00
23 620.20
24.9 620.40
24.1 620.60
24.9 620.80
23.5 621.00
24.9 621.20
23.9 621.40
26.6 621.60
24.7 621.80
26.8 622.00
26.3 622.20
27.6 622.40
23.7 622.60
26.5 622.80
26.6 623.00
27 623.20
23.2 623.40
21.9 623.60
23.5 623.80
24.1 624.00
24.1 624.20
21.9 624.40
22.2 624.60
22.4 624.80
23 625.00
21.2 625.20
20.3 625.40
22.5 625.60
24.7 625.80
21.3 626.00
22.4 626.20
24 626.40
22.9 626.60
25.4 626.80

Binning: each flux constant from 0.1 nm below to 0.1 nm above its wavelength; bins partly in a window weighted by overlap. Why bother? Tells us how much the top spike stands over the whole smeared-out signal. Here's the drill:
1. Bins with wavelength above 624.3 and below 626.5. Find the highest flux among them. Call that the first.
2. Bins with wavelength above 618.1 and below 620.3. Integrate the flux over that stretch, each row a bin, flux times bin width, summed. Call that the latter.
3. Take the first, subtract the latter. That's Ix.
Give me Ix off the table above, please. -28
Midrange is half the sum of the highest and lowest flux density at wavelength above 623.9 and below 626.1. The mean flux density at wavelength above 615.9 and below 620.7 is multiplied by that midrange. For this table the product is 519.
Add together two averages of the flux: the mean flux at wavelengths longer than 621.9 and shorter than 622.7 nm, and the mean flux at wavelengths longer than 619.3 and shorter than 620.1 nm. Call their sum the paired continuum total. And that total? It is 50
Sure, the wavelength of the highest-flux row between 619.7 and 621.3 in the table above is 619.80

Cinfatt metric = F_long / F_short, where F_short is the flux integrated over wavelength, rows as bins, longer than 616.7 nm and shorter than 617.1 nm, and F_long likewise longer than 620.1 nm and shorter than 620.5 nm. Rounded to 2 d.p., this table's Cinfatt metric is 1.12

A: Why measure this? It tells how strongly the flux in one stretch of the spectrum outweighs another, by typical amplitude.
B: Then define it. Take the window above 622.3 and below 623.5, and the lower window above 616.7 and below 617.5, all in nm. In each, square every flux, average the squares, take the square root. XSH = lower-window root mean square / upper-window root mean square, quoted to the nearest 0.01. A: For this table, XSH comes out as 0.84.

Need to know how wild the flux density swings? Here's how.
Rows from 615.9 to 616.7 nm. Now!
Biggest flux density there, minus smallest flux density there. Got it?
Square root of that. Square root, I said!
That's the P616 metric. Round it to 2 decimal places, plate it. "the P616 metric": 0.89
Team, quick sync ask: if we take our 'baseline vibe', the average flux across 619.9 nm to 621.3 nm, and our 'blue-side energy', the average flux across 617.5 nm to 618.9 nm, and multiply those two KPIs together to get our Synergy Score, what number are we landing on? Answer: 574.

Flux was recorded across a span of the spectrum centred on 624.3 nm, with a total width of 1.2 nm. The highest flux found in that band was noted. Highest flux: 24.1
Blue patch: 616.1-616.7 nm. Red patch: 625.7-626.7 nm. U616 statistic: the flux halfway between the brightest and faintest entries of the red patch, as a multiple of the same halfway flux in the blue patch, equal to 1.09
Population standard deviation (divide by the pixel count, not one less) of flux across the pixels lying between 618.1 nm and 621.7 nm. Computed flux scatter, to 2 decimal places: 1.48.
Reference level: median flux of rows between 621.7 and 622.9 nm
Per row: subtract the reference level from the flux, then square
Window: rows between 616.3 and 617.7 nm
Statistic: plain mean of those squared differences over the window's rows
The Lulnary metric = 24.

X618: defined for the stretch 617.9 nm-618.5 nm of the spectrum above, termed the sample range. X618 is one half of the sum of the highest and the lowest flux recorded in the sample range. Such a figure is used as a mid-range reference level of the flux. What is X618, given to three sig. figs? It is 23.9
